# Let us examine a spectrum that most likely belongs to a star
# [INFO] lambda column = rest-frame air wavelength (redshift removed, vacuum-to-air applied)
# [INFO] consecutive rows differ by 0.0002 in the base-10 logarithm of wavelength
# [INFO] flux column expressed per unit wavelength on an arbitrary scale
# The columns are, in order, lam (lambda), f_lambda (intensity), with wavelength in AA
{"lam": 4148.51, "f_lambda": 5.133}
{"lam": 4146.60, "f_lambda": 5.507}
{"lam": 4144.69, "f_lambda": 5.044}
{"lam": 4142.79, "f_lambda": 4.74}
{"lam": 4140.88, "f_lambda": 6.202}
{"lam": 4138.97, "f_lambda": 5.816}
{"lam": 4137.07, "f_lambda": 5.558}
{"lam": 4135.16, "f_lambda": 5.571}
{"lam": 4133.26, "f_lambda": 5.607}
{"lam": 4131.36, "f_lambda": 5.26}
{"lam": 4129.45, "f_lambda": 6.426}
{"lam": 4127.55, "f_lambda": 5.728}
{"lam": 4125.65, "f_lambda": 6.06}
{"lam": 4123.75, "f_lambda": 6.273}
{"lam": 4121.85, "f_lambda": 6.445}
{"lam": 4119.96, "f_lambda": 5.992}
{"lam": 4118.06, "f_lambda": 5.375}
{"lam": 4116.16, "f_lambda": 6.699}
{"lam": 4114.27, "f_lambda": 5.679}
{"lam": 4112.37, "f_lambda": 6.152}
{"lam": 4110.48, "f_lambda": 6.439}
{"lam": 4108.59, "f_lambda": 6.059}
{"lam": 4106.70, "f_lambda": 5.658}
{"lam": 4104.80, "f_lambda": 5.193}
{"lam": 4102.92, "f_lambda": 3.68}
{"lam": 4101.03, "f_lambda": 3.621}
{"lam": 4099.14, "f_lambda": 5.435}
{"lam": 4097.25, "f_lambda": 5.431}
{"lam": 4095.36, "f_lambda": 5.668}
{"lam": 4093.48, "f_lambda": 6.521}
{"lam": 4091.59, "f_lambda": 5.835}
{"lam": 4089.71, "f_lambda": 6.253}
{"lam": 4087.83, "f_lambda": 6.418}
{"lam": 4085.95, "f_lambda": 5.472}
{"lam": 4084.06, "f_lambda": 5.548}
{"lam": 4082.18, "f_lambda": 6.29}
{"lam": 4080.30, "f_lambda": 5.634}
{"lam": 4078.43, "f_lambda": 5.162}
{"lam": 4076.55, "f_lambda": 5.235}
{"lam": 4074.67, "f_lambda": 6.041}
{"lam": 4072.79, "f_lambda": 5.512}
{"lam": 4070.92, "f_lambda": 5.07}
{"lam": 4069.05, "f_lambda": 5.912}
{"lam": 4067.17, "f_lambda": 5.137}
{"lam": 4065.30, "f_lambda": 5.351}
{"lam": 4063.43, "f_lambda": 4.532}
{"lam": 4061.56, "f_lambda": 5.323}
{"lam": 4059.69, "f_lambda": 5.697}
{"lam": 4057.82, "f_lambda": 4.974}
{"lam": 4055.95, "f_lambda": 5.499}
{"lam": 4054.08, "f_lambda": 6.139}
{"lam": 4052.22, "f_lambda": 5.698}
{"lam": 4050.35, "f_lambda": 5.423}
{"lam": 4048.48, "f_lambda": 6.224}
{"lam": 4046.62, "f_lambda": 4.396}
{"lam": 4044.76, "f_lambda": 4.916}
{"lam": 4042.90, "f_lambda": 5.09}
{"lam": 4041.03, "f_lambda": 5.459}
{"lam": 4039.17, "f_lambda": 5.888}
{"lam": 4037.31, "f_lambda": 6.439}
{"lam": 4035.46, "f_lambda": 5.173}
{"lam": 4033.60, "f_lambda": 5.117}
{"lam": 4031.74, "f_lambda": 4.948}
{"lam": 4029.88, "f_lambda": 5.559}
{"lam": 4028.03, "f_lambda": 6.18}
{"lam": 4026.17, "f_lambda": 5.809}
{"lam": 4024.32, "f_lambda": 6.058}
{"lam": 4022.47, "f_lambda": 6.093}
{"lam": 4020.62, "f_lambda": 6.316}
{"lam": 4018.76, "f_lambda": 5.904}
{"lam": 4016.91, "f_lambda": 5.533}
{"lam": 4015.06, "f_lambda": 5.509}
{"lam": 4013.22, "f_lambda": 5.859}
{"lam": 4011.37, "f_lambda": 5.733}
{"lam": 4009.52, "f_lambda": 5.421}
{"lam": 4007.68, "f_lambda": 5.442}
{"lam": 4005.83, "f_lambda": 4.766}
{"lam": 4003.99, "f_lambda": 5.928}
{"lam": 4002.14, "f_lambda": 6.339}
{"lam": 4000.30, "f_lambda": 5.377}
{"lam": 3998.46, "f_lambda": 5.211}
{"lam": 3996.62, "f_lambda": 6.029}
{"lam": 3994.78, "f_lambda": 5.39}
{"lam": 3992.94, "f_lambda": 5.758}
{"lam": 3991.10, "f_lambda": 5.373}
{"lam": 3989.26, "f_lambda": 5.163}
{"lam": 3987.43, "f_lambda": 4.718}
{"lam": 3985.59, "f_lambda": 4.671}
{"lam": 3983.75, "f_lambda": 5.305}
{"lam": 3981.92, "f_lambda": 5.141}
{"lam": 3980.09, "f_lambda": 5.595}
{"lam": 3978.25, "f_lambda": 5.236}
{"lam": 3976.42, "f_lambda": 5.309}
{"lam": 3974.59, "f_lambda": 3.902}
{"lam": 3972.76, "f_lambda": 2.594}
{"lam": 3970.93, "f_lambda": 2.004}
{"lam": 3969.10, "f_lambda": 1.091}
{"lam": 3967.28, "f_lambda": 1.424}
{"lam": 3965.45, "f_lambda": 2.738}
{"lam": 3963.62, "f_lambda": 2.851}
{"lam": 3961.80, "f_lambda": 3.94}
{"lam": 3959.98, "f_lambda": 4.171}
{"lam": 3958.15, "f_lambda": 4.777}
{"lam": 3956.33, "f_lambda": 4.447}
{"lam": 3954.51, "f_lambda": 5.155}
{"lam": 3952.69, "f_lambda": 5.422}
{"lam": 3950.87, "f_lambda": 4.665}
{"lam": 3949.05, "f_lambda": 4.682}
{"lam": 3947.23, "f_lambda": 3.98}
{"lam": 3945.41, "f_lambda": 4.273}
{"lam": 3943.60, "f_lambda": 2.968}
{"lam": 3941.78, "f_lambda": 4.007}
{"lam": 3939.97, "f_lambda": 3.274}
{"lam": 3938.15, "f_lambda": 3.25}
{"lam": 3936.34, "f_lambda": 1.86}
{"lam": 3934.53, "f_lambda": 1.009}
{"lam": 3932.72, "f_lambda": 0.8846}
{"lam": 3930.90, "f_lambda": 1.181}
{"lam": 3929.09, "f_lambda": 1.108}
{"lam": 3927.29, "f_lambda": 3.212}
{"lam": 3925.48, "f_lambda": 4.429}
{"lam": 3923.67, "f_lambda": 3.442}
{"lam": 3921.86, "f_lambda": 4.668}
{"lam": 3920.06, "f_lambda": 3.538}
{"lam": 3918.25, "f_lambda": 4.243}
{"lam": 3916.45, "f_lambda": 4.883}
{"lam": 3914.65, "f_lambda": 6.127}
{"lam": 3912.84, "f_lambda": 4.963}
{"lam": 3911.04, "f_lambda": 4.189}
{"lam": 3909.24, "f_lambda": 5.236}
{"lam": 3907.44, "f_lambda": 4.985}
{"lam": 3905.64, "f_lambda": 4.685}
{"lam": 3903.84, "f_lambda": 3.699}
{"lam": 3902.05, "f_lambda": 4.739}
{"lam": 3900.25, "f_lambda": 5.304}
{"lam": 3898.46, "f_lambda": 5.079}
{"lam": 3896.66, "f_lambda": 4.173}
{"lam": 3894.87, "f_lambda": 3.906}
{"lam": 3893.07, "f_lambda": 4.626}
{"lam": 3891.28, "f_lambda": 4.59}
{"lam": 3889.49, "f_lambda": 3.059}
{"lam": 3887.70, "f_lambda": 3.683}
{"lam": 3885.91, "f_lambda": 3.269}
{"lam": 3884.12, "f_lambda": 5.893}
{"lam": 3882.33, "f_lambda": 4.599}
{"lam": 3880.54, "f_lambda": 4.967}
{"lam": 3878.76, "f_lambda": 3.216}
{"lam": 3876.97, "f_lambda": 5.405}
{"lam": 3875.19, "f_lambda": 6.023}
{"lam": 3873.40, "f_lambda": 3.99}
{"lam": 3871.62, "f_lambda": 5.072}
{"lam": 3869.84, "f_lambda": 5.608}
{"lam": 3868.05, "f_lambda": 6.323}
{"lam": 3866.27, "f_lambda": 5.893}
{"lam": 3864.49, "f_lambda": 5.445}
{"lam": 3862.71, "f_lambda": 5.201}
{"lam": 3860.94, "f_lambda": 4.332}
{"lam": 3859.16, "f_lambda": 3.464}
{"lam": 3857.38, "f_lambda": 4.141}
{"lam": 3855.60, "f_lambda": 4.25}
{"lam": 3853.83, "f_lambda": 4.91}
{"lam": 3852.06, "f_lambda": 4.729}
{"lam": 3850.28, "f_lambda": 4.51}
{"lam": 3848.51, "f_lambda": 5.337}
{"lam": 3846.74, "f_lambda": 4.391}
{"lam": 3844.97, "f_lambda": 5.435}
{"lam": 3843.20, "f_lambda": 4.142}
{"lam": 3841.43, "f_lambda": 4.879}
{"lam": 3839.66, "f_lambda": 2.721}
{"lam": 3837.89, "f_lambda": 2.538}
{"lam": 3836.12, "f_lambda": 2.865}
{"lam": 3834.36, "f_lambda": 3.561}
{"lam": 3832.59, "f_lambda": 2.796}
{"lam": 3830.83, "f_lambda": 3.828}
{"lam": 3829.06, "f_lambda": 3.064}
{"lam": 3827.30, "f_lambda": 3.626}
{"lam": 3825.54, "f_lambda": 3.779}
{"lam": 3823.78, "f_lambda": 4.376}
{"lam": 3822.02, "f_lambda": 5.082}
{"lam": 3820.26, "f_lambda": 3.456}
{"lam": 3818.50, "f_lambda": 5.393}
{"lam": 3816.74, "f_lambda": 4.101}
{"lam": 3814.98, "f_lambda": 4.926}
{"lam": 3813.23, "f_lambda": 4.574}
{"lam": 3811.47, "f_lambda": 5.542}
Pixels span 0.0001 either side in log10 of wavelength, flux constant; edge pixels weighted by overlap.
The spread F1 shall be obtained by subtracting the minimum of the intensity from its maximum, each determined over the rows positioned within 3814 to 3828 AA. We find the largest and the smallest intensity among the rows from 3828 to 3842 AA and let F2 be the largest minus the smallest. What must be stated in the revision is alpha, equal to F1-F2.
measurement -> -0.4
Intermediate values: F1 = 1.94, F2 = 2.3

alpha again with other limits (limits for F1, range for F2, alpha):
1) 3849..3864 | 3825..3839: 0.4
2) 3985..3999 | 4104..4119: -0.1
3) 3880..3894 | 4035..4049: 0.8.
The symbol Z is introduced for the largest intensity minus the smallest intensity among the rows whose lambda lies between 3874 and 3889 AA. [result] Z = 2.8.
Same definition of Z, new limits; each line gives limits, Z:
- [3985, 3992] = 0.7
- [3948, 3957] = 1.0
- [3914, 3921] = 2.6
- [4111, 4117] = 1.0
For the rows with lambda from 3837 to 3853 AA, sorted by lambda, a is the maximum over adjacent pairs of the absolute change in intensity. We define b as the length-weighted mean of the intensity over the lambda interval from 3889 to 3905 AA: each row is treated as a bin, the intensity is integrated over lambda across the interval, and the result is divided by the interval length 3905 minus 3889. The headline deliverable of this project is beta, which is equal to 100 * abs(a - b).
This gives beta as 223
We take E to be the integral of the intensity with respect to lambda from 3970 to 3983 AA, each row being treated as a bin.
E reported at 55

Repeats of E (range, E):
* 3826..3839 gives 42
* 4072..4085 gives 73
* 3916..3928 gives 48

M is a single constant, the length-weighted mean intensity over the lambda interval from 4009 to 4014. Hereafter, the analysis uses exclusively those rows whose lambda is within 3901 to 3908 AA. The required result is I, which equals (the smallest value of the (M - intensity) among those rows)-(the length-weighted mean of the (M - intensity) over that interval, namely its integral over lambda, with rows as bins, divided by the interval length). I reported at -0.46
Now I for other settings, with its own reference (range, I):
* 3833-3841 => -0.53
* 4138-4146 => -0.75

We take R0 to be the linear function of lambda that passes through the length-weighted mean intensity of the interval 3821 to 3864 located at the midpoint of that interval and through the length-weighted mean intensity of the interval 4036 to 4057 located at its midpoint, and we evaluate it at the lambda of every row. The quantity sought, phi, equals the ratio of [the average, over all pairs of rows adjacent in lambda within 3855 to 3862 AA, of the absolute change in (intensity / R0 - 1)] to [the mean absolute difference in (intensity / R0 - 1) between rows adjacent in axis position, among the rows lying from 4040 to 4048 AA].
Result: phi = 2.0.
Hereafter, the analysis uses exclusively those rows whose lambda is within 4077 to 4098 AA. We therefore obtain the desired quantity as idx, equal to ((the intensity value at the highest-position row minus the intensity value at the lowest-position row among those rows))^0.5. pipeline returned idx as 0.5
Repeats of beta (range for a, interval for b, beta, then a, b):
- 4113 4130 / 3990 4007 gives 424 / 1.3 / 5.57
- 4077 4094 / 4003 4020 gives 463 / 0.9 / 5.58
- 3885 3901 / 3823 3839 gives 183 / 1.5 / 3.37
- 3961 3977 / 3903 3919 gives 338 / 1.4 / 4.79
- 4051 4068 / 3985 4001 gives 449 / 0.8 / 5.31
